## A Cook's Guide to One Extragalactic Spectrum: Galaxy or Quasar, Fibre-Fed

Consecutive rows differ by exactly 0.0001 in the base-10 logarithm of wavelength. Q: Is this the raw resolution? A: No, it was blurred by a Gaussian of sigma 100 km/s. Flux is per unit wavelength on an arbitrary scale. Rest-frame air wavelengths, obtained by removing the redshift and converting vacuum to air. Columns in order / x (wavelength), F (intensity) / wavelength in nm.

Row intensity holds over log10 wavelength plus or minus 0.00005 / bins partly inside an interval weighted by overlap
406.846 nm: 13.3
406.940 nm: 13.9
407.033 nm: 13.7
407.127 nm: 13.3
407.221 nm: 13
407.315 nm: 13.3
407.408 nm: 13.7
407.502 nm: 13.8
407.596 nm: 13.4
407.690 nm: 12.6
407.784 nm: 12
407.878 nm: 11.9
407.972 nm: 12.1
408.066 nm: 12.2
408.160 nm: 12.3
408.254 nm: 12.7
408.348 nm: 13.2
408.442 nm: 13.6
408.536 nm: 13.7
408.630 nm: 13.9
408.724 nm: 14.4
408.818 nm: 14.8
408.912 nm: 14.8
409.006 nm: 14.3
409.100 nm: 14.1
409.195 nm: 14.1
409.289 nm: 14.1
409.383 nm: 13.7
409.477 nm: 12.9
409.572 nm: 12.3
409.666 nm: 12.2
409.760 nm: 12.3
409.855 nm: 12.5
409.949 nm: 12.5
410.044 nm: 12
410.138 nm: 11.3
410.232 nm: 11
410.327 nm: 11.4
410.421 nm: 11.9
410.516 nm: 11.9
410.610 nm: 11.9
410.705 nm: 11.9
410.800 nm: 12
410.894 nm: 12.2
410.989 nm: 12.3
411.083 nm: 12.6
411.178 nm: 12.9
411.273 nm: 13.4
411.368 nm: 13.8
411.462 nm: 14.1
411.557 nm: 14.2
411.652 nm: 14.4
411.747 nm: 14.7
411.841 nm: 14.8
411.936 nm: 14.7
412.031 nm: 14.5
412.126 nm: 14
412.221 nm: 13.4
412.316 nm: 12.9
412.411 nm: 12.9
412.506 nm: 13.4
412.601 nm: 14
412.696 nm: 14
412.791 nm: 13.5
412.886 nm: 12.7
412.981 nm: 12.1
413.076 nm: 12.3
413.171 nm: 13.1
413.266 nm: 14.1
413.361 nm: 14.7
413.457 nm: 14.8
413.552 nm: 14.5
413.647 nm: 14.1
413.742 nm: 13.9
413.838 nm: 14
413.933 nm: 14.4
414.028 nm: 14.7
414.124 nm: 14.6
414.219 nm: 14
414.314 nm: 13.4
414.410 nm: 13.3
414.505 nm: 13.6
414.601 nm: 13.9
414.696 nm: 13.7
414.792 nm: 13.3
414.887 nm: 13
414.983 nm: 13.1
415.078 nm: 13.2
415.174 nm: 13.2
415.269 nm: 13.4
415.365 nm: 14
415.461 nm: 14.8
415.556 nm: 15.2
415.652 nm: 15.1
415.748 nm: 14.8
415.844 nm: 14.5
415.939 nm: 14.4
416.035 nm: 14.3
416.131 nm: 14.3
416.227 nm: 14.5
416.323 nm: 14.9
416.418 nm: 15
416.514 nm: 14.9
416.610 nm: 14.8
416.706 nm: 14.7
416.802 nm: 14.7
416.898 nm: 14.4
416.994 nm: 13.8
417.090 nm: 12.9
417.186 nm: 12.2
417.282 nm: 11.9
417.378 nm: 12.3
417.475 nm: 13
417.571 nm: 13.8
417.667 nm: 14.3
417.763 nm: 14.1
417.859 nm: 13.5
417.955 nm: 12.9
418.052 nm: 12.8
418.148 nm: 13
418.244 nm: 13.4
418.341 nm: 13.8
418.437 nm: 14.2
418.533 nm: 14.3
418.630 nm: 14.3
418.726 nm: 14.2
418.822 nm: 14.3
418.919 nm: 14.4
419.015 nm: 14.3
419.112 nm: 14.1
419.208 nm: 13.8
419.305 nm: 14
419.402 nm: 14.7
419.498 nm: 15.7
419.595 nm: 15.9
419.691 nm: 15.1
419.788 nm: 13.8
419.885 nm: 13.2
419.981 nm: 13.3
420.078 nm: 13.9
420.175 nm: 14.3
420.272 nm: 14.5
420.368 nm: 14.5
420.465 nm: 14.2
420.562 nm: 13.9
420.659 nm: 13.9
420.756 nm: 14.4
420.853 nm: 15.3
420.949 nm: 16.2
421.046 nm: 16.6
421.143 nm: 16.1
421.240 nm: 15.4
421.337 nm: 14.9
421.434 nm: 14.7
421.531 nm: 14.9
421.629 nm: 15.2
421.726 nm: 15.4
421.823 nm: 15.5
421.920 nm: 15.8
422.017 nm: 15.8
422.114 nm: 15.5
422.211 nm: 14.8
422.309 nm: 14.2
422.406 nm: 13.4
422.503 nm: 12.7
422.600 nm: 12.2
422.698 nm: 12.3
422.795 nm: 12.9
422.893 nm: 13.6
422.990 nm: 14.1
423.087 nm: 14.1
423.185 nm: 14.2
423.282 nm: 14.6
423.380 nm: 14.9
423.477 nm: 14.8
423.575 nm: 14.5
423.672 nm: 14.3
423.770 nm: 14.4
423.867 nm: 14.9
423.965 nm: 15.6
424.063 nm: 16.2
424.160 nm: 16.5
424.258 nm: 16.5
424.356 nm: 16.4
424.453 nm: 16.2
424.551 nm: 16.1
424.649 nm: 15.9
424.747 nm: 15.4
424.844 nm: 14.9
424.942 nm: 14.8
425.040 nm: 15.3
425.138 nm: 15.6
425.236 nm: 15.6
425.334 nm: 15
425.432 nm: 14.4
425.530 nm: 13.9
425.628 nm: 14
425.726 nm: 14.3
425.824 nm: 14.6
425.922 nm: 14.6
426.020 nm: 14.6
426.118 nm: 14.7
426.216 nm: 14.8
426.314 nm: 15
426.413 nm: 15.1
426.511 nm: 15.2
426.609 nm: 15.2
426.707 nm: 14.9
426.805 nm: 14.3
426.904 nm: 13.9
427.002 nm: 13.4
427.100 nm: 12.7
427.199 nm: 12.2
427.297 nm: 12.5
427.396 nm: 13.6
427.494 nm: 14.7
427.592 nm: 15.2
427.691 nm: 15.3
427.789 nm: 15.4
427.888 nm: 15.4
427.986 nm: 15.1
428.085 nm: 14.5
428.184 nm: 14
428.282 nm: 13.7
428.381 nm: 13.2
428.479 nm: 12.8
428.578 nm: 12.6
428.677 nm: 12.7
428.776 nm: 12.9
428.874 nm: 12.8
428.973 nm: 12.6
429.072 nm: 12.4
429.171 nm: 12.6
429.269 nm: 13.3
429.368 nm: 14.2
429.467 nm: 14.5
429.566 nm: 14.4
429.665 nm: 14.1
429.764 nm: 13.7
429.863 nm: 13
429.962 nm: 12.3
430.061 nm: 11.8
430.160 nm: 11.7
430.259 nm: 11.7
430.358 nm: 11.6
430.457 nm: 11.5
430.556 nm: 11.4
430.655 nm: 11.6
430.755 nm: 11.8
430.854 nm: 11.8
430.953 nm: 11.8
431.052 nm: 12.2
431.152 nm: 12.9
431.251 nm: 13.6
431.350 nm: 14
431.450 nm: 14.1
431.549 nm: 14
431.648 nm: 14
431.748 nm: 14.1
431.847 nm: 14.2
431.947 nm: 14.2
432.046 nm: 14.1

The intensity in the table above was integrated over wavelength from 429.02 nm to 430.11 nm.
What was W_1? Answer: 14.5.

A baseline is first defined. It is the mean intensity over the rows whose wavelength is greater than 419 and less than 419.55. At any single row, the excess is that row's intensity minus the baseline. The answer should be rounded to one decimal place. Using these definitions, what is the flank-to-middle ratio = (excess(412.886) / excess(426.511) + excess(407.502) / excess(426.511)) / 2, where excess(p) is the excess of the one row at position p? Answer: -1.5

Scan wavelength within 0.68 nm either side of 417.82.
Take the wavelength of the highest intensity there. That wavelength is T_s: 417.667 nm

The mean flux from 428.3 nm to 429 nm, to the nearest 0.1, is 12.8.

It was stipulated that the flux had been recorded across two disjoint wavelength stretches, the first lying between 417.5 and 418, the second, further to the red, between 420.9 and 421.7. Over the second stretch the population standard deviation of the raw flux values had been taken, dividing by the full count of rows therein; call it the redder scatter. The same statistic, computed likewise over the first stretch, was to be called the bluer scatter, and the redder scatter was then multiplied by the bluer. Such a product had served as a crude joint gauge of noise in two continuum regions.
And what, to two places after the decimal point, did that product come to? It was 0.33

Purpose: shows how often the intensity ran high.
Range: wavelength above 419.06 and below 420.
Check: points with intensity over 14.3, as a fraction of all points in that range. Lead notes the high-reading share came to 0.40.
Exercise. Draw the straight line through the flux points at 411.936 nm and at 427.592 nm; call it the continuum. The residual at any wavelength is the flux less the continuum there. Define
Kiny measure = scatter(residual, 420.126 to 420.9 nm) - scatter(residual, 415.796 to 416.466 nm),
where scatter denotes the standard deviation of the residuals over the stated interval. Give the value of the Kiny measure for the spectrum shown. 0.16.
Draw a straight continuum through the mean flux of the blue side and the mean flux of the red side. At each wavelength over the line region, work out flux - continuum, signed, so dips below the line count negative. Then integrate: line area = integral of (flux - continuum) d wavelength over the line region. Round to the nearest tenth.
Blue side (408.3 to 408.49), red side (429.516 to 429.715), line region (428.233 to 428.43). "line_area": -0.1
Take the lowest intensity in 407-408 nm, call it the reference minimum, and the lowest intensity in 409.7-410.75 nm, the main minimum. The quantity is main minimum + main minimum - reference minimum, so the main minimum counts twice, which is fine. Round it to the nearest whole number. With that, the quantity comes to 10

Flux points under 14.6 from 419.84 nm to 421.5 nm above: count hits 10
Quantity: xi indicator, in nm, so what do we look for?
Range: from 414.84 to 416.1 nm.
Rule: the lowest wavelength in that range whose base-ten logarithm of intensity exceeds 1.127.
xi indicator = 415.269 nm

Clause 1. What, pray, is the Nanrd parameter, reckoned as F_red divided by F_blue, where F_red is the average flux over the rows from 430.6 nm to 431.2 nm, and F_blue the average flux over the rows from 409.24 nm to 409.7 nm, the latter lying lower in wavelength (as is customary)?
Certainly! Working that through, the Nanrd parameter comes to 0.92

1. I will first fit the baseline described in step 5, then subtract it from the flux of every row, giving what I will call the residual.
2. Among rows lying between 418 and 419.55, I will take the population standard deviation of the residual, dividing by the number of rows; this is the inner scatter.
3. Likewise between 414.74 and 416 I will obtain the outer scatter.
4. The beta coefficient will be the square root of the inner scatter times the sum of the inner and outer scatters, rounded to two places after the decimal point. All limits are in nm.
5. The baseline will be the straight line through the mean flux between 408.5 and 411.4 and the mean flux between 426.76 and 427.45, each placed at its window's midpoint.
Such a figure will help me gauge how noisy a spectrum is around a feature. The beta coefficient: 0.96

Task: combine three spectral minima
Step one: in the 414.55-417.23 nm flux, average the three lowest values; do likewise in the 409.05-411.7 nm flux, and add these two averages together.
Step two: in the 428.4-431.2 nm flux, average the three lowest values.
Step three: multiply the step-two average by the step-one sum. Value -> 275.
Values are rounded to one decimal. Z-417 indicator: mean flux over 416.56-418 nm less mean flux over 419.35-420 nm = -1.0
